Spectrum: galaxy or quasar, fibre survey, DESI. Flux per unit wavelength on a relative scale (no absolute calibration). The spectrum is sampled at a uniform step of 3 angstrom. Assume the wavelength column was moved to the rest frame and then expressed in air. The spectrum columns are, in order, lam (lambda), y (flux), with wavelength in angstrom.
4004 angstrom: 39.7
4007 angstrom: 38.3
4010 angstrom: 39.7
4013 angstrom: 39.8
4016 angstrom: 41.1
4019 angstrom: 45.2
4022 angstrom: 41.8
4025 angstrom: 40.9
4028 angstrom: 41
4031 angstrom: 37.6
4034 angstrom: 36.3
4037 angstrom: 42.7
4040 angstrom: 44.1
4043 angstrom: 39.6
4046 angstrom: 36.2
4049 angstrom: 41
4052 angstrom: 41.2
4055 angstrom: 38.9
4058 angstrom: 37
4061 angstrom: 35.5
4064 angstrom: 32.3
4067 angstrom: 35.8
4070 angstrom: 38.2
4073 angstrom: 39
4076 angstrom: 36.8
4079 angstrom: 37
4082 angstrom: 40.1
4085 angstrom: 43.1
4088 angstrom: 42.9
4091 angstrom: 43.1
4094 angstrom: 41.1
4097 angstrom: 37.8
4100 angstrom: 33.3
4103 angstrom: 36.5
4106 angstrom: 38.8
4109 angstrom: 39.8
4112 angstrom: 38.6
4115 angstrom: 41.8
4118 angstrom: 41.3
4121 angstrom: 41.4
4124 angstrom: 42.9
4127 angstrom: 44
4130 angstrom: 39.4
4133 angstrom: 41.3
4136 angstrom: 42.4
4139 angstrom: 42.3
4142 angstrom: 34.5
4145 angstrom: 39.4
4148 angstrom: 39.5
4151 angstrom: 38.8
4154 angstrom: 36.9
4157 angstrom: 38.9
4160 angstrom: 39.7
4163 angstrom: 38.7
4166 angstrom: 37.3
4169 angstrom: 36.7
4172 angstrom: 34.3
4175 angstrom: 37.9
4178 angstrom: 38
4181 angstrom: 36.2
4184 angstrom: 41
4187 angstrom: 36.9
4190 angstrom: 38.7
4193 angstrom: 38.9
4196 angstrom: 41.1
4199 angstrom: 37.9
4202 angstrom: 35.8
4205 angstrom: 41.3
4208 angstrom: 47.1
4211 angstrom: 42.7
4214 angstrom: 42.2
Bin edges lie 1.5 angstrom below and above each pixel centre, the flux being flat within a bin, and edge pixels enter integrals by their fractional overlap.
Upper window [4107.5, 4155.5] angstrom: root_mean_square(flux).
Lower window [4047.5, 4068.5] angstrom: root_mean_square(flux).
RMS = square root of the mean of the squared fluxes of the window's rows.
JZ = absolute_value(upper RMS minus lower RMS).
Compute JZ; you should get 2.8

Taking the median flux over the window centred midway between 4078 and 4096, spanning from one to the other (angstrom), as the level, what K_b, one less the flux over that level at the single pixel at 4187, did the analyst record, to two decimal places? 0.12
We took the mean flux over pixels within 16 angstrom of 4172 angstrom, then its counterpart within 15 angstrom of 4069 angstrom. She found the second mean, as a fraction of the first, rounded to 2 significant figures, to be 0.98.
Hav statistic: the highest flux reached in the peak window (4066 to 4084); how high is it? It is 40.1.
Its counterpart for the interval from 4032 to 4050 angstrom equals 44.1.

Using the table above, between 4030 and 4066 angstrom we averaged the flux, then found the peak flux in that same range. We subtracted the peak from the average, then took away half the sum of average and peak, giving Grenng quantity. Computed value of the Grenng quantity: -46.9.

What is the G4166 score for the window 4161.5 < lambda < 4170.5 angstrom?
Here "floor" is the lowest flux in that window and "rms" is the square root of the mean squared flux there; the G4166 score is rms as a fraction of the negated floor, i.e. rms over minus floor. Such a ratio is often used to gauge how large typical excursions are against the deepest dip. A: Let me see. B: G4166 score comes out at -1.02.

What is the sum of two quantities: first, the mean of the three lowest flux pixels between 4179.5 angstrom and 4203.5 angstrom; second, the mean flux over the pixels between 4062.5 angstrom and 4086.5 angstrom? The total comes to 74.1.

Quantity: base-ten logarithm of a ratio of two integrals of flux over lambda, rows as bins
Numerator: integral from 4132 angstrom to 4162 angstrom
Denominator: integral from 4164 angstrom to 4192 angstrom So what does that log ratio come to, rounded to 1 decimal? 0.1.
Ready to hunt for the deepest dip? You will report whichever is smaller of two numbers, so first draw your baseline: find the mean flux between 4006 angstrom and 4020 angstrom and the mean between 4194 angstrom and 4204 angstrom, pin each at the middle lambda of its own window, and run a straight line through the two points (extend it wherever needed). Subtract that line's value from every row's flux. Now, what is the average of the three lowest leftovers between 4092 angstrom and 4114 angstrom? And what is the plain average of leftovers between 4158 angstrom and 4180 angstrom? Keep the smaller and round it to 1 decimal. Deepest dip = -3.8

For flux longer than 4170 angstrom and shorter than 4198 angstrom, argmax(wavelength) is 4196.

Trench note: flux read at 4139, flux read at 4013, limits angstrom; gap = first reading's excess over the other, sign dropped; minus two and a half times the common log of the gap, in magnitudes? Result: -1.0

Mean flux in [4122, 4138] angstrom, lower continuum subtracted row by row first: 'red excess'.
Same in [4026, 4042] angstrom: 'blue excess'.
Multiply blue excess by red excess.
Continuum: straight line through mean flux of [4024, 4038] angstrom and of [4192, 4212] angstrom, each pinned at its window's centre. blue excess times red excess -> 1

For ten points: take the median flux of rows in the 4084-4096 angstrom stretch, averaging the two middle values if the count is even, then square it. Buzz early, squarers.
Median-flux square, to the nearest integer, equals 1849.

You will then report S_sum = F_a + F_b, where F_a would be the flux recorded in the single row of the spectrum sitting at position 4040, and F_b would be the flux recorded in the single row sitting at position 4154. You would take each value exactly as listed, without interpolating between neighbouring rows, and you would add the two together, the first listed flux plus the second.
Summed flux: 81.0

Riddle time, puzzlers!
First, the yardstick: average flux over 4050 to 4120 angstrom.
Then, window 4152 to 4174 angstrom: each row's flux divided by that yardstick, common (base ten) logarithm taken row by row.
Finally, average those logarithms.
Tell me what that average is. -0.0140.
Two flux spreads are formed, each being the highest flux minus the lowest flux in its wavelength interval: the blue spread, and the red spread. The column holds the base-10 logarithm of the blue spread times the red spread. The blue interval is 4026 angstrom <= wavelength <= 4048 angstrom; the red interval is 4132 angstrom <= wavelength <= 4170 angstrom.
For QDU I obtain 1.80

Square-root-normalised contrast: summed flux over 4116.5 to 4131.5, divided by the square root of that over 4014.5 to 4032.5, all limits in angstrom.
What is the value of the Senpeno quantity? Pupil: 13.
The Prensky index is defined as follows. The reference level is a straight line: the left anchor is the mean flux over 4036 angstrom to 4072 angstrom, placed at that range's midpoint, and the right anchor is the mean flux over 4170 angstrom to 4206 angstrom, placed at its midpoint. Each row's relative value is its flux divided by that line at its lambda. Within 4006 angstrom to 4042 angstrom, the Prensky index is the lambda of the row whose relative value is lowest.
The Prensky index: 4034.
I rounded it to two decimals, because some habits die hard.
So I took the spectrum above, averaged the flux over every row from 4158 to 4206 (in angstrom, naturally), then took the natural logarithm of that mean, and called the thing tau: 3.64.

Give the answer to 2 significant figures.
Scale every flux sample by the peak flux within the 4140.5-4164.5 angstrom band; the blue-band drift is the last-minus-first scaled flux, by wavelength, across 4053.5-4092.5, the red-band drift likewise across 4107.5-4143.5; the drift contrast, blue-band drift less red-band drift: 0.24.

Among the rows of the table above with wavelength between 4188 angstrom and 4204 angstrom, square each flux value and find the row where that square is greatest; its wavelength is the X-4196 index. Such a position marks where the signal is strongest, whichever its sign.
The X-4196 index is 4196 angstrom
